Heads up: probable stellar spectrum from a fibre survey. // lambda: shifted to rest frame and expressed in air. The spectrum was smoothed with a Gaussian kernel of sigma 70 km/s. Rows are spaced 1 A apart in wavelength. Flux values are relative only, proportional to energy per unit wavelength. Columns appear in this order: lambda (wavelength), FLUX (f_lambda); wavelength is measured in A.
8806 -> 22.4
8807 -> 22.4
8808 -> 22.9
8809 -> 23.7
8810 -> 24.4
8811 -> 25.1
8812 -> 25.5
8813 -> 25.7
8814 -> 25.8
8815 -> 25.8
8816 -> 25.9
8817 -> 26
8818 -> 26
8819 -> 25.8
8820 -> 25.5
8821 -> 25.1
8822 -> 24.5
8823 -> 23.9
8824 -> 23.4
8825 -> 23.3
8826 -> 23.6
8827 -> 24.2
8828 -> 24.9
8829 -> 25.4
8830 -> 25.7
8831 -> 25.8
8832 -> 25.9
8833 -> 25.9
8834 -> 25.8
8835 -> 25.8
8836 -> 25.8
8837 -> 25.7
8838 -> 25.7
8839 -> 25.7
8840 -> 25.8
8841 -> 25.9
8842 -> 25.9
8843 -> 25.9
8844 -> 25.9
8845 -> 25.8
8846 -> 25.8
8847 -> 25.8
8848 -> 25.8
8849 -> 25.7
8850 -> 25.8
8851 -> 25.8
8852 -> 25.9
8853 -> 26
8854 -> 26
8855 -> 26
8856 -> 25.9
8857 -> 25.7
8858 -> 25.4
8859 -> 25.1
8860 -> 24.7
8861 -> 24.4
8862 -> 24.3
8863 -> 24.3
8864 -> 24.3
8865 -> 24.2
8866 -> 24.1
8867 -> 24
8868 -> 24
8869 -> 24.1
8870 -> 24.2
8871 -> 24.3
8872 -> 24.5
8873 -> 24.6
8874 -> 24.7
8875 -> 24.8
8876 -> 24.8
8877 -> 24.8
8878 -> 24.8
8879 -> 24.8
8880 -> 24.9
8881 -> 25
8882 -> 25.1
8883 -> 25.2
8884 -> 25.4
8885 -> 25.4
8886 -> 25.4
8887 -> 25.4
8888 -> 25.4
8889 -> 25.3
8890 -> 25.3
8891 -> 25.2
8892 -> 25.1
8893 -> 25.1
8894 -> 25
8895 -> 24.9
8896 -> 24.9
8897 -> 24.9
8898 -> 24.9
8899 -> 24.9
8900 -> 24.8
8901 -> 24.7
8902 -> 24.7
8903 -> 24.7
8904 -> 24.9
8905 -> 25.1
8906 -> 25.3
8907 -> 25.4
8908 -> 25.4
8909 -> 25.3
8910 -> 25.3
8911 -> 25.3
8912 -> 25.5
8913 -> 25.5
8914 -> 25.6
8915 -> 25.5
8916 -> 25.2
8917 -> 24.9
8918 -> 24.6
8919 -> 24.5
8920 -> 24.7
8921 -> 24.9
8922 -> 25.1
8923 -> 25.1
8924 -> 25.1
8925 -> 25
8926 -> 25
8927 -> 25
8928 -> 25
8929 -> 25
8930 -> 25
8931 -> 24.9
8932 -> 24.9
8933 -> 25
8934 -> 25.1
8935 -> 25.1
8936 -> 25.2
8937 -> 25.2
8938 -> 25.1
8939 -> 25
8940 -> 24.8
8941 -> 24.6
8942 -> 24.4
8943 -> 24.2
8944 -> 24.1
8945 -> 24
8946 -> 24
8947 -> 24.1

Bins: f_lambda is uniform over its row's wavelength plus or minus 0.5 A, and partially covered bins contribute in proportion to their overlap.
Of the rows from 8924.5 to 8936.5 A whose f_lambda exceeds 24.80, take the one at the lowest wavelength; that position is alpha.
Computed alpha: 8925 A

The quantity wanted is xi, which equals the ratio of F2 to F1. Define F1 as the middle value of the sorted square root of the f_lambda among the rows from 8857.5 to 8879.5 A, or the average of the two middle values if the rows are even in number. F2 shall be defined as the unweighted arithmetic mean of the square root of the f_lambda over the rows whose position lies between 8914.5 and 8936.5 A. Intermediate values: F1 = 4.94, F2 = 5.00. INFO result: 1.01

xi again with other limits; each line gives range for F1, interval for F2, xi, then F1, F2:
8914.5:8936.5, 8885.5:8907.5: 1.00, 5.00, 5.01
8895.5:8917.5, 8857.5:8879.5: 0.99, 5.01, 4.95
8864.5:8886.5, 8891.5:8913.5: 1.01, 4.98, 5.01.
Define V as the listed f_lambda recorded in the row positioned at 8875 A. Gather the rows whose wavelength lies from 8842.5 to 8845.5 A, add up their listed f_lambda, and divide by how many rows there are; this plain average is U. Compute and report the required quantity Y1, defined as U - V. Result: 1.1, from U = 25.9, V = 24.8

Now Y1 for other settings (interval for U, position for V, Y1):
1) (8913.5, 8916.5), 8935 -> 0.3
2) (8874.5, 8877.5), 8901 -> 0.1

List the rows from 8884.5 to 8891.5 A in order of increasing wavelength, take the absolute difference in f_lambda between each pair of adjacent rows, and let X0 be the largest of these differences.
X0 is 0.10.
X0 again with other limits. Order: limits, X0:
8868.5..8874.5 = 0.20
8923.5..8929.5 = 0.10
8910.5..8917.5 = 0.30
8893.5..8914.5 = 0.20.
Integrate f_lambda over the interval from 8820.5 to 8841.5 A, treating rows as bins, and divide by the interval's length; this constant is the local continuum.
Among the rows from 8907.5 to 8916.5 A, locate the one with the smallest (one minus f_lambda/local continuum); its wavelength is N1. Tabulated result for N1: 8914 A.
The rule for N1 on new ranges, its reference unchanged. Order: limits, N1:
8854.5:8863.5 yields 8855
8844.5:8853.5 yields 8853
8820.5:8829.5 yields 8829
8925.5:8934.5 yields 8934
